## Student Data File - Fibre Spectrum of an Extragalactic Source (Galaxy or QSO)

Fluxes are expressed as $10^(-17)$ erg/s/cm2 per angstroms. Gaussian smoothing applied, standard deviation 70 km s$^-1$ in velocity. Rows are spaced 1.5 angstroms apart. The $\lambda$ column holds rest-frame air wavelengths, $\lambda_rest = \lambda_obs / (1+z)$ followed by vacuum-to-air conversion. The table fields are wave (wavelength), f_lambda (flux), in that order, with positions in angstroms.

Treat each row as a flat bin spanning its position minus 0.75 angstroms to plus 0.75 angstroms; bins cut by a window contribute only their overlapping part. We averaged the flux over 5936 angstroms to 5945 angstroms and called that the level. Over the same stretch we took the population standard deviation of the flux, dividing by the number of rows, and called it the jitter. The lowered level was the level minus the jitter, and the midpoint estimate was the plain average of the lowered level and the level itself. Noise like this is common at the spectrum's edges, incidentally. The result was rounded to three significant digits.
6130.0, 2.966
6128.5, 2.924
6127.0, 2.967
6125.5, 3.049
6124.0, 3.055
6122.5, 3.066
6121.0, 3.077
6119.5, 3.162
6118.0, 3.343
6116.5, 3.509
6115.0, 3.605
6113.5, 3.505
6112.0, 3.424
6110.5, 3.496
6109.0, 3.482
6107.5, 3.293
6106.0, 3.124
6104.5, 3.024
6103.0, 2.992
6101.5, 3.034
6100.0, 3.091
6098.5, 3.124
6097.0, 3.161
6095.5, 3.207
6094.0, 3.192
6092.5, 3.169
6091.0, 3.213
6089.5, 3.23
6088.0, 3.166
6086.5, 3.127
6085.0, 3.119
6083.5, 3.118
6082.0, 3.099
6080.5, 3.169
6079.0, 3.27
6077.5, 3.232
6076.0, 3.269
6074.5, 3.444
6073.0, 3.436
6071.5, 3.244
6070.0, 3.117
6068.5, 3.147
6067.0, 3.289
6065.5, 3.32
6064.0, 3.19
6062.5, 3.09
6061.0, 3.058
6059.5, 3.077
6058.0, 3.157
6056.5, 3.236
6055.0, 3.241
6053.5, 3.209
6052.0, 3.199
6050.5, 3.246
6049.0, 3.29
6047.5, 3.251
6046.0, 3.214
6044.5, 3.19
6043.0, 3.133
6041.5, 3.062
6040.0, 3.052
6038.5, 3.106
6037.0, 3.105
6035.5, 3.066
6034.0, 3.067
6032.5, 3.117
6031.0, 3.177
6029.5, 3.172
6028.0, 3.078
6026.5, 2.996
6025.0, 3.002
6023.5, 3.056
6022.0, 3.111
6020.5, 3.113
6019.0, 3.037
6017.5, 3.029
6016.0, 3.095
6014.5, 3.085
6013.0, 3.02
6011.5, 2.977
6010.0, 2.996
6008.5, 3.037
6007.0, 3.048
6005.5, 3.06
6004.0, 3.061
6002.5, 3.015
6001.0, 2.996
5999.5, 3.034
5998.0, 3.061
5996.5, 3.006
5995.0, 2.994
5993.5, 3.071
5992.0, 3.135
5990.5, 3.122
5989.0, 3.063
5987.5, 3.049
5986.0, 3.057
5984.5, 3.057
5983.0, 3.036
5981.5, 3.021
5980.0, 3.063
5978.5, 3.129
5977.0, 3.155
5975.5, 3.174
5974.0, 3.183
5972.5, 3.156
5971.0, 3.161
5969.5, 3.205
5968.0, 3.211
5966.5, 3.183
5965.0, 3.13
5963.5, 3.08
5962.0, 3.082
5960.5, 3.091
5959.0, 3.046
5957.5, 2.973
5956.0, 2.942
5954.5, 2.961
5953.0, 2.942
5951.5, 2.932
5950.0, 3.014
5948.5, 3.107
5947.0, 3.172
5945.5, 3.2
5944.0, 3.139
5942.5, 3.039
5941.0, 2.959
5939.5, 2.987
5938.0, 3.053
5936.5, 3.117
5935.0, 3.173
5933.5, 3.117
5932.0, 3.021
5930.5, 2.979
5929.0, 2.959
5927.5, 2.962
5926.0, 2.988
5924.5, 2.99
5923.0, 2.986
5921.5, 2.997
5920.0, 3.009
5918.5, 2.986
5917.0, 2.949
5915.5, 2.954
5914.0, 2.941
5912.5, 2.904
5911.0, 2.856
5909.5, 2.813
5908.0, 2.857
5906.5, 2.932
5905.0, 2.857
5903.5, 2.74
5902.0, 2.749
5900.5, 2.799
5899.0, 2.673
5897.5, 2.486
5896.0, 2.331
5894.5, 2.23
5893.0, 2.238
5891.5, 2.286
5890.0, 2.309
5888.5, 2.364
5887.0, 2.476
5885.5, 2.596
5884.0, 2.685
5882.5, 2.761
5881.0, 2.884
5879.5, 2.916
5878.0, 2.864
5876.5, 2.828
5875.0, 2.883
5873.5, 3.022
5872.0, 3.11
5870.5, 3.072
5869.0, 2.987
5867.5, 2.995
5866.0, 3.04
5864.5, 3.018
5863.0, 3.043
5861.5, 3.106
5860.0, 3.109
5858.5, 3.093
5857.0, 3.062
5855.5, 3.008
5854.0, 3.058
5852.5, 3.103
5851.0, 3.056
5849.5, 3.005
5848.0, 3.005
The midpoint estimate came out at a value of 3.02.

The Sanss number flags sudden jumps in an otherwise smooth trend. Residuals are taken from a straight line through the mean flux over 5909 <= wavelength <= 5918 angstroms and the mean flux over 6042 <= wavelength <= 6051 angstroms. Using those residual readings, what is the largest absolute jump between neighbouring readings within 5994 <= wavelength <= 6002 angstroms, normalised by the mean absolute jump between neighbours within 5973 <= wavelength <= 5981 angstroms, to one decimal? 1.5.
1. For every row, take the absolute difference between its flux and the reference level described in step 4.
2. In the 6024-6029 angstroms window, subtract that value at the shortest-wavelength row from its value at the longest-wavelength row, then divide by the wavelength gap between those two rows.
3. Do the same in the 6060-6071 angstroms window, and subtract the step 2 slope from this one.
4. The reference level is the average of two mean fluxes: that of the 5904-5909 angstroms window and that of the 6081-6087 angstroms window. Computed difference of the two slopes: -0.02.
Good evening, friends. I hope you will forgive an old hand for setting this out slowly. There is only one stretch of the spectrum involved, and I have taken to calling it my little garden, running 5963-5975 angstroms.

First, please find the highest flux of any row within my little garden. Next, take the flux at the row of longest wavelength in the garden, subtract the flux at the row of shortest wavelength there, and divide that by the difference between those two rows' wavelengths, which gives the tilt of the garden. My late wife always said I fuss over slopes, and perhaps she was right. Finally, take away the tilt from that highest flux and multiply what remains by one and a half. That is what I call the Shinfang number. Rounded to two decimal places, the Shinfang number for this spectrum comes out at 4.80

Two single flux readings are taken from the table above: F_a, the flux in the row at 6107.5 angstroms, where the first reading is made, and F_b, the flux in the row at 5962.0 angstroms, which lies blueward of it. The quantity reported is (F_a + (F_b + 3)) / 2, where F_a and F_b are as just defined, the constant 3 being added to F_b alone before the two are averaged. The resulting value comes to 4.69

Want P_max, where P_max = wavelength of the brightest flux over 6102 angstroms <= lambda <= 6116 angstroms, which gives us 6115.0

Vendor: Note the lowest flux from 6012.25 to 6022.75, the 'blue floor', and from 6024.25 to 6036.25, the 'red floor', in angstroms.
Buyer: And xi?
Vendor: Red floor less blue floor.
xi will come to -0.02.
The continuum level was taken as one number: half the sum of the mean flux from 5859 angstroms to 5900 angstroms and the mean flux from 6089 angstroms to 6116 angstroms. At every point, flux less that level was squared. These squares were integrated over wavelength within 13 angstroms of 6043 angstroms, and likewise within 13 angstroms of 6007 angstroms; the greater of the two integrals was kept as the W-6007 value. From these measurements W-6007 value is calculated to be 0.82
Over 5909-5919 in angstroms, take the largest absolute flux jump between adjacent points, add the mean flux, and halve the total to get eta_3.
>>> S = 1.48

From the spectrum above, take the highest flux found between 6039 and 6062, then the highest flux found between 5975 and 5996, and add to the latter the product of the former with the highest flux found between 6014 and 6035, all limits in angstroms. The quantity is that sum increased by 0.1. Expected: 13.7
